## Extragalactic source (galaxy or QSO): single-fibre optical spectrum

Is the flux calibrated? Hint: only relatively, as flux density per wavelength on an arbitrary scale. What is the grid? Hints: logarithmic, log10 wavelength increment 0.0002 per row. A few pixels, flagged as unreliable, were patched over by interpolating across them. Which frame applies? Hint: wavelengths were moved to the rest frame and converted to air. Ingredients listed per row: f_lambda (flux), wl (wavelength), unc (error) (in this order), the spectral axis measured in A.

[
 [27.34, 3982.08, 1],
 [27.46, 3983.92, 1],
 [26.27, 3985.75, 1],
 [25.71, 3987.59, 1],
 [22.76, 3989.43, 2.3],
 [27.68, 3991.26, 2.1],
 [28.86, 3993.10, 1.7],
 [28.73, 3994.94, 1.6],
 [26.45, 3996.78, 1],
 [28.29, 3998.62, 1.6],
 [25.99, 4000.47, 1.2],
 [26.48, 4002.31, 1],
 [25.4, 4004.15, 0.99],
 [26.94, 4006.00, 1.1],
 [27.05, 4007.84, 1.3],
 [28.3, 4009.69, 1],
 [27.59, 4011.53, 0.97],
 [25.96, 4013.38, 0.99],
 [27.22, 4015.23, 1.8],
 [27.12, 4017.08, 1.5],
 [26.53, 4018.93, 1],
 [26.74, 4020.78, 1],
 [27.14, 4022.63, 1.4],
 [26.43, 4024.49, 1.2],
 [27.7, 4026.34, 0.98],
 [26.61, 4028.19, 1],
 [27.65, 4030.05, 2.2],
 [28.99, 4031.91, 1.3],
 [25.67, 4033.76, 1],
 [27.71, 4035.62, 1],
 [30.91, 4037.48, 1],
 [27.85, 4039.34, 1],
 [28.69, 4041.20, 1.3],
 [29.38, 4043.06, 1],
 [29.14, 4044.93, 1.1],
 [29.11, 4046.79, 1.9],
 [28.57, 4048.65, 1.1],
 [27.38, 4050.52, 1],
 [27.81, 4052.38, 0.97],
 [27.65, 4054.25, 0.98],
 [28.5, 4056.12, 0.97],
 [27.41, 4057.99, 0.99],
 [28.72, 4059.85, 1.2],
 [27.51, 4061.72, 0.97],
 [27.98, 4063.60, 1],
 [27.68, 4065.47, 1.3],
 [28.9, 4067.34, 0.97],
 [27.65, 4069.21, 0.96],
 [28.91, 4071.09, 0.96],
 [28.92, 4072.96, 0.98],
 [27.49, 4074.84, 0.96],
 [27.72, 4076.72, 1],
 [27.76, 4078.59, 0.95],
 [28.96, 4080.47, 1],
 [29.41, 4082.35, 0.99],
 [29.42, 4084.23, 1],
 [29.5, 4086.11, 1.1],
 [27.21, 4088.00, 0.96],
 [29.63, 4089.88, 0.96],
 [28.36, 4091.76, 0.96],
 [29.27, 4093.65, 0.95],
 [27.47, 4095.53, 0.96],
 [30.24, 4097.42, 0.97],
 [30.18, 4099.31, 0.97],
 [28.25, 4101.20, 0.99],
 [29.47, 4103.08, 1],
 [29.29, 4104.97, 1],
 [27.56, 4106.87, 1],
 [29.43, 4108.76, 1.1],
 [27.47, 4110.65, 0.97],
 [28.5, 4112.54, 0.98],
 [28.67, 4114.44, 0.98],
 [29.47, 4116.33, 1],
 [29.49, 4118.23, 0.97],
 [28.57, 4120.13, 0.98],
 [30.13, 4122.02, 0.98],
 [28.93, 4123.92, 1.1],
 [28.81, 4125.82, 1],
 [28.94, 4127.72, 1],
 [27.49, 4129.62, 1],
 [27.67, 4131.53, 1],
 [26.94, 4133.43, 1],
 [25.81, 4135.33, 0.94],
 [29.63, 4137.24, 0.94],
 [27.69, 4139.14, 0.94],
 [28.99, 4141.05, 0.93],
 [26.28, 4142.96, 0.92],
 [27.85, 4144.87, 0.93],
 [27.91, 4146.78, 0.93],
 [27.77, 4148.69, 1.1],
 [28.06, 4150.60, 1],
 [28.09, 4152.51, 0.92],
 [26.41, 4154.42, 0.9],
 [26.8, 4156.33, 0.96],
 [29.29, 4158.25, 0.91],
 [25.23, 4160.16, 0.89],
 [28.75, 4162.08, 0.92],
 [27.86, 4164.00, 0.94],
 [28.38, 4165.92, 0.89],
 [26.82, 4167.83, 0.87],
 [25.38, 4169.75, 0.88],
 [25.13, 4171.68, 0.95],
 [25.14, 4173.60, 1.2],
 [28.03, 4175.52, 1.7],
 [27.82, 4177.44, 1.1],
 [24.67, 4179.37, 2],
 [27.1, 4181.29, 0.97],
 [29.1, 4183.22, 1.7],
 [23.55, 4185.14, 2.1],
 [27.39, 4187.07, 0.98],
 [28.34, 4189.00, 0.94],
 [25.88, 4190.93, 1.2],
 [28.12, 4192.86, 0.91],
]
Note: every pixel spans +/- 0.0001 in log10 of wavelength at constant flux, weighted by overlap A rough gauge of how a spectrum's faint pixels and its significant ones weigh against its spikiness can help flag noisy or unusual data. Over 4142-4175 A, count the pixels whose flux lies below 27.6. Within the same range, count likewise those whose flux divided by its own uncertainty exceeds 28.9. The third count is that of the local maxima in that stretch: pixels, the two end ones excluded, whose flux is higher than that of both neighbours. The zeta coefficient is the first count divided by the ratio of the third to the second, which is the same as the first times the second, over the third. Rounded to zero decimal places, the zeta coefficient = 14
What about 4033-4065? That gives 2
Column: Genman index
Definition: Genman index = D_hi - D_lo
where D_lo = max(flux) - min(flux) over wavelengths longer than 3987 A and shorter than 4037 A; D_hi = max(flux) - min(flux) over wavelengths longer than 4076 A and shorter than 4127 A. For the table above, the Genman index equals -3.2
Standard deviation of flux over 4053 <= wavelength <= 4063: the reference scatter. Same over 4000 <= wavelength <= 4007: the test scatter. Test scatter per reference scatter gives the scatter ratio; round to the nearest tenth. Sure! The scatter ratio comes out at 1.1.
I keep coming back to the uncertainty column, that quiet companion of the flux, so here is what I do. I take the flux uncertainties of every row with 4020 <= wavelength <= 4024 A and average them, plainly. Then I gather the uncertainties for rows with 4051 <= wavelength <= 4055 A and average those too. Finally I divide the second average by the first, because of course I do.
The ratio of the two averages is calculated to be 0.81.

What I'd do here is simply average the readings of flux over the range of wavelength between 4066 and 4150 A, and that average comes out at 28.5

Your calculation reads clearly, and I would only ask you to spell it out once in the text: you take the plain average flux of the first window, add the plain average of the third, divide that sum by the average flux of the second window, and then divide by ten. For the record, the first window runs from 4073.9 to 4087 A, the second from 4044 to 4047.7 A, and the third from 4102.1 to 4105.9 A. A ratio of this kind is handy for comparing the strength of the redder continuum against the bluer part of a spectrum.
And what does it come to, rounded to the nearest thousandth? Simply 0.199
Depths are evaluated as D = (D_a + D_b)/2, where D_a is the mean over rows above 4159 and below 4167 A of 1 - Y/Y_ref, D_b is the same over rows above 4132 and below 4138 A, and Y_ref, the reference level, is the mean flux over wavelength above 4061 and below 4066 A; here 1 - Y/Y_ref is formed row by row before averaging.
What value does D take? 0.01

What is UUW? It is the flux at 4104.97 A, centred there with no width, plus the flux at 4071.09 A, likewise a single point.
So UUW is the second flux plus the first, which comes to 58.2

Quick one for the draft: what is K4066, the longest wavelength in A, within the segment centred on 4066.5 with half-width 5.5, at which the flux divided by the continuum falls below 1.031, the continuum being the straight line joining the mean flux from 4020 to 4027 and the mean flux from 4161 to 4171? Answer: 4069.21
